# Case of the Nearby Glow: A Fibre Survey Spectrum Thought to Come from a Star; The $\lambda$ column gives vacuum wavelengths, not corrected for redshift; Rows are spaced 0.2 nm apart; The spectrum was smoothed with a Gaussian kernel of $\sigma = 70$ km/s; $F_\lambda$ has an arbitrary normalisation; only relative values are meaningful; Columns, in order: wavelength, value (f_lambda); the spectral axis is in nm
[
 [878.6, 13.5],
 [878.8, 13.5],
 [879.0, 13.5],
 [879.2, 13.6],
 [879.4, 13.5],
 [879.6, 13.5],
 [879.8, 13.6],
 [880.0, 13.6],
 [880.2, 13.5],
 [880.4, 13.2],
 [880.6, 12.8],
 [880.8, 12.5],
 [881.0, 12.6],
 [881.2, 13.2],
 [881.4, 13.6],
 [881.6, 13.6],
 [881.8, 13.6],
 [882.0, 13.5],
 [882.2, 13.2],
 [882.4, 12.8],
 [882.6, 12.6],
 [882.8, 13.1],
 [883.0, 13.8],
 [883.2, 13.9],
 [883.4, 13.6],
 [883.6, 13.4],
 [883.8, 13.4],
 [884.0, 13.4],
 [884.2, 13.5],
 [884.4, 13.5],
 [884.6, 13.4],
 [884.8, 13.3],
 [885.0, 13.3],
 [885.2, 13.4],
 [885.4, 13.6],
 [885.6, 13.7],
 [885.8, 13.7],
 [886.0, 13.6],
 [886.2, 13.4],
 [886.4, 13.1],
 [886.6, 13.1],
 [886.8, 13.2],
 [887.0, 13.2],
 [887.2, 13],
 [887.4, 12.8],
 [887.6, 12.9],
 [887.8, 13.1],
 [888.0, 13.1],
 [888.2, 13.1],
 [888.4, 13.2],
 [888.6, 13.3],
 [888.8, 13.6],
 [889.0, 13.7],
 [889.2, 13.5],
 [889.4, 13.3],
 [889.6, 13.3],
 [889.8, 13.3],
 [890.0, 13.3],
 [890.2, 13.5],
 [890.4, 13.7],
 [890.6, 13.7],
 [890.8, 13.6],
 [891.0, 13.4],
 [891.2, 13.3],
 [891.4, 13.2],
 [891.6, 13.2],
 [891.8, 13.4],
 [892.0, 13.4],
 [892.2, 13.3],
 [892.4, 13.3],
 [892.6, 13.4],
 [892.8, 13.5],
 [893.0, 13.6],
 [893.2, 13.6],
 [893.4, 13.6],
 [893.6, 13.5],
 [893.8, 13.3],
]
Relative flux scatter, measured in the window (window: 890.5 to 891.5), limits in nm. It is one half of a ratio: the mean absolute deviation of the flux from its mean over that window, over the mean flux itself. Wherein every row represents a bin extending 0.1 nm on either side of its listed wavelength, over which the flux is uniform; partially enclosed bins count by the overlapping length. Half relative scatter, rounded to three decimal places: 0.006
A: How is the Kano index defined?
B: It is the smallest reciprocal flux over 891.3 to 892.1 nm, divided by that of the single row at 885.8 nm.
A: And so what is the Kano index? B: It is 1.02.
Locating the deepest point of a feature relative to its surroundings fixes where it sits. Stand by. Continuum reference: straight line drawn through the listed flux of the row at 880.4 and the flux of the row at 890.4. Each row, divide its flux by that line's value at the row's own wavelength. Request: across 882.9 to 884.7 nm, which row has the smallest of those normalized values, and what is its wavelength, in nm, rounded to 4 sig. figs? 884.6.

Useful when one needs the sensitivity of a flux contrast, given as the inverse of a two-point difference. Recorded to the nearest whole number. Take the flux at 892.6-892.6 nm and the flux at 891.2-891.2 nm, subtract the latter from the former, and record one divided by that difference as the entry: 10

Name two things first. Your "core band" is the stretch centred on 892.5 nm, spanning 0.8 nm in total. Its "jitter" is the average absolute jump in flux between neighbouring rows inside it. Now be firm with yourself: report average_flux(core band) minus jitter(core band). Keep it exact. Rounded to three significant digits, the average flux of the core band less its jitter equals 13.3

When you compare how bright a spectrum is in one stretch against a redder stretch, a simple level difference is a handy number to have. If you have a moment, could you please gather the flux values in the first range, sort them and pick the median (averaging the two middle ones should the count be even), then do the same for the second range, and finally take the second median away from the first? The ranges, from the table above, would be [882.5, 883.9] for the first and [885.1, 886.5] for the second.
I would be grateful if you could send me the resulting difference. -0.2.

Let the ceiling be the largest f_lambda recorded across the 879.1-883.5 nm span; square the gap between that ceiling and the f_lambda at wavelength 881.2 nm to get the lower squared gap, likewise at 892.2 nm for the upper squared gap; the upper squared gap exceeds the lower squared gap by -0.13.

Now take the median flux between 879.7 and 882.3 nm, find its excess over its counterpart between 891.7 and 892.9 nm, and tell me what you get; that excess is 0.10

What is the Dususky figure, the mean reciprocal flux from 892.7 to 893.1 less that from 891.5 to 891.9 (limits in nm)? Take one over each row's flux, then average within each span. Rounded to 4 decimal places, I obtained -0.0014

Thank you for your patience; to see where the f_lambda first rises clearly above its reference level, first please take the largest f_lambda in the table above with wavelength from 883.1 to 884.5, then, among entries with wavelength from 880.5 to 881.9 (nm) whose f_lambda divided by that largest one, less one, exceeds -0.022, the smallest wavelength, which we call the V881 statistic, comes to 881.4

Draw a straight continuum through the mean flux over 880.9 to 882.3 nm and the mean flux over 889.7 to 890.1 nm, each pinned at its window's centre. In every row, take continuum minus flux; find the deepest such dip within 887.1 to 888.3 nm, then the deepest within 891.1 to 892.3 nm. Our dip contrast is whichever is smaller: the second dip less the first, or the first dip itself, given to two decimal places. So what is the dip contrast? -0.41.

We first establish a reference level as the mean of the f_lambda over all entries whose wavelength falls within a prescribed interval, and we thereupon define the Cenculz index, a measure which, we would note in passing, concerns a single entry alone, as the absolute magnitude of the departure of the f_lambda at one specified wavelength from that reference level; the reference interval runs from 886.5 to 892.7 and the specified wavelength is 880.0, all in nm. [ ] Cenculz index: 0.30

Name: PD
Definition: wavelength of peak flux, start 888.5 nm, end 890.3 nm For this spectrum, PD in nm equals 889.0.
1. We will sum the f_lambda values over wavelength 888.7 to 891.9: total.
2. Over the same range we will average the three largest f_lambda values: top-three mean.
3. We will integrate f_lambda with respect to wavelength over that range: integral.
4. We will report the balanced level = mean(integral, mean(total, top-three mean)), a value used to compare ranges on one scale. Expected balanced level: 79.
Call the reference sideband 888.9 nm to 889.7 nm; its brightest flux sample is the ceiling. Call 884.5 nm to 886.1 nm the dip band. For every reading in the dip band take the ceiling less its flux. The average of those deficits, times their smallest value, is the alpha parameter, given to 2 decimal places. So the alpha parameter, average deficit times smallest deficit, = 0.00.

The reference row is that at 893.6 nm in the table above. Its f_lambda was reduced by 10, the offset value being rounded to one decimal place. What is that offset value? 3.5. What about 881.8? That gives 3.6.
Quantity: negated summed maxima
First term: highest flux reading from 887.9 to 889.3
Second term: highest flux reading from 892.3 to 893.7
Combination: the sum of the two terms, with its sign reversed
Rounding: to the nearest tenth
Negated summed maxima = -27.3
